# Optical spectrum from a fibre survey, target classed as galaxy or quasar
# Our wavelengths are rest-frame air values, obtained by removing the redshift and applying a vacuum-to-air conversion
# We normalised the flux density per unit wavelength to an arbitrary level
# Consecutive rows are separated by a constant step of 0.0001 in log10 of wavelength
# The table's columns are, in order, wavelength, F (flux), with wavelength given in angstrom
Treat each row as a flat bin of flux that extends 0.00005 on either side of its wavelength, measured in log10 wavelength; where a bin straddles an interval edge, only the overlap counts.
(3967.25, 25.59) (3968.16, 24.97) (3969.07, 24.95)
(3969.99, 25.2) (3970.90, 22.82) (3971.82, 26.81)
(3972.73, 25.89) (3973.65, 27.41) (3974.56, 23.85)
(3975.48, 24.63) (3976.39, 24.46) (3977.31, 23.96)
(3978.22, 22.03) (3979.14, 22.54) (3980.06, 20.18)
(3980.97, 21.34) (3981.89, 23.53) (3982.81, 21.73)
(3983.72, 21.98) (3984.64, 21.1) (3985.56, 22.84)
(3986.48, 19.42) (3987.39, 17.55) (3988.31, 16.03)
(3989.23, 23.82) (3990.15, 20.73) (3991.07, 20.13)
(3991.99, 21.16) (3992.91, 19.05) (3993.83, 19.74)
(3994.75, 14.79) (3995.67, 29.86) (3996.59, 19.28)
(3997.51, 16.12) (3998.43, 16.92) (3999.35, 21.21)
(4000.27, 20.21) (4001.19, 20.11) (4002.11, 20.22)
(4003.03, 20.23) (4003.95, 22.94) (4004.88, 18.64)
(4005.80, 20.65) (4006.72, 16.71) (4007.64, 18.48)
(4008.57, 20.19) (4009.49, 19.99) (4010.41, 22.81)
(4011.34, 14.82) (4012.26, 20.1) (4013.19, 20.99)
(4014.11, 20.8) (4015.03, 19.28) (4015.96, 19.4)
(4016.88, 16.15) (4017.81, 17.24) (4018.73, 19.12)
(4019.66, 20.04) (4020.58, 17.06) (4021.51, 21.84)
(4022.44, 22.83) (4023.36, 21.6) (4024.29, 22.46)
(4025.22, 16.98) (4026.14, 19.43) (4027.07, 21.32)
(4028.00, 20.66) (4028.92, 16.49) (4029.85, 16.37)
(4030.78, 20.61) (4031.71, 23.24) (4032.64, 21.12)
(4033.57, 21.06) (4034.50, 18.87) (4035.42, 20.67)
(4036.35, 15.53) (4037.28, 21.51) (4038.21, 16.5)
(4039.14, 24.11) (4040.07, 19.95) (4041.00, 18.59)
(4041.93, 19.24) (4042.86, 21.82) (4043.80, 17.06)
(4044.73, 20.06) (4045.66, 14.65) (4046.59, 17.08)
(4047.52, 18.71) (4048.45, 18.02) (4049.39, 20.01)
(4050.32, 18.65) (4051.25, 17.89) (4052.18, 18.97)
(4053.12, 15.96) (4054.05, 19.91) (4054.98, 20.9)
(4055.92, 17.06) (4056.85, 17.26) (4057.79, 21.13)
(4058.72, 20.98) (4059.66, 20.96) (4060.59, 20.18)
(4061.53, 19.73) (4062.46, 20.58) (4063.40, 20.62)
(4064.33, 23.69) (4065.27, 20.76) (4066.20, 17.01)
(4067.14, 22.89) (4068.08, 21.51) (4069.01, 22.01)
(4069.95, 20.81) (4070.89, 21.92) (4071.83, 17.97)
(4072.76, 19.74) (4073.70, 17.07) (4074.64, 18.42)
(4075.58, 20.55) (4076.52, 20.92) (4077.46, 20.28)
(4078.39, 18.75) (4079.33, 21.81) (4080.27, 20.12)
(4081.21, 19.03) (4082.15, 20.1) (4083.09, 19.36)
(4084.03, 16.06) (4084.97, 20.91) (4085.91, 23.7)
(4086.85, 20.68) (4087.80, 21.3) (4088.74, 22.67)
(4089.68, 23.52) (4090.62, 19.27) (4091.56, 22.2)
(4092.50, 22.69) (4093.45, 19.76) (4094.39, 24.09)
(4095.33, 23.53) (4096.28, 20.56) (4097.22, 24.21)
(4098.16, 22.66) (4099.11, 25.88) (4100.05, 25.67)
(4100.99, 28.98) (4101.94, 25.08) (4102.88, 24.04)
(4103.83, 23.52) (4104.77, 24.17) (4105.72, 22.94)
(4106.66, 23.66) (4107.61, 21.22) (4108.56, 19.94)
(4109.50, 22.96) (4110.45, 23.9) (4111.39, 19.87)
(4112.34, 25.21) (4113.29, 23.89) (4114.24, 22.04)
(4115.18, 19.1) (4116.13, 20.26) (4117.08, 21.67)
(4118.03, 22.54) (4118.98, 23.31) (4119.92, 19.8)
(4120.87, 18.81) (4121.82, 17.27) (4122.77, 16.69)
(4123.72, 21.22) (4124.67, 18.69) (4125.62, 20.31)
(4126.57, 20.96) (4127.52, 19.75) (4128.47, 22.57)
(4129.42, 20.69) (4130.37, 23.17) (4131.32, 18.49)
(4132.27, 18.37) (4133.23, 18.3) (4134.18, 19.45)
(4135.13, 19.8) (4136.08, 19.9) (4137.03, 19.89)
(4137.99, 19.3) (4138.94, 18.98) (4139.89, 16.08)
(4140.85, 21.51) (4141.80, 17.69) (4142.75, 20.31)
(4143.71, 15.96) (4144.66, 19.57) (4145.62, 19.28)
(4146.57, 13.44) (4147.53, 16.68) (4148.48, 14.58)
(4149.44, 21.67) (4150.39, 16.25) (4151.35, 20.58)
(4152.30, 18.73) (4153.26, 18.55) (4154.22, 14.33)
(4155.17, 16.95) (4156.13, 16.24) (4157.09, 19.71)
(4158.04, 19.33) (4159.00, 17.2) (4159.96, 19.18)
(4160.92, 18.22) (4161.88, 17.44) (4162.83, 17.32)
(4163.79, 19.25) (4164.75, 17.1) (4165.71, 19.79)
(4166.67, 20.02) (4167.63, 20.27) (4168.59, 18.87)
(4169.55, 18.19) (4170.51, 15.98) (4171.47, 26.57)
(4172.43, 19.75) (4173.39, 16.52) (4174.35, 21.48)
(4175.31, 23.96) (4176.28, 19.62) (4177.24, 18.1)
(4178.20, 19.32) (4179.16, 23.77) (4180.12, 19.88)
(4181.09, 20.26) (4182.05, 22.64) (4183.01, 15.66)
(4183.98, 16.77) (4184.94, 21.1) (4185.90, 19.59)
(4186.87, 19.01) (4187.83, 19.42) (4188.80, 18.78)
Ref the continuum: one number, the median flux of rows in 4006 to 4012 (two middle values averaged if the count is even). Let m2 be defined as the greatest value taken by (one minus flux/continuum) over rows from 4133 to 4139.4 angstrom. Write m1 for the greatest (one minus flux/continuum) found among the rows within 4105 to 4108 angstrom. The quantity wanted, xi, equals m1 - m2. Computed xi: -0.15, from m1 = -0.10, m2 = 0.05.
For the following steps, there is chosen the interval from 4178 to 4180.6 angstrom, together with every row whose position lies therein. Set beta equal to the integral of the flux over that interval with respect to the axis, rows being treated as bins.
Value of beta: 55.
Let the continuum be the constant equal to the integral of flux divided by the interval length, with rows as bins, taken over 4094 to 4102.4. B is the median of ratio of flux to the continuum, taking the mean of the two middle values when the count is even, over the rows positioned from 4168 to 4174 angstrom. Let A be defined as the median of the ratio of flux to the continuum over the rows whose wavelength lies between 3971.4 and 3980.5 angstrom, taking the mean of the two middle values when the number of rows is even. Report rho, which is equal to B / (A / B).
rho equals 0.58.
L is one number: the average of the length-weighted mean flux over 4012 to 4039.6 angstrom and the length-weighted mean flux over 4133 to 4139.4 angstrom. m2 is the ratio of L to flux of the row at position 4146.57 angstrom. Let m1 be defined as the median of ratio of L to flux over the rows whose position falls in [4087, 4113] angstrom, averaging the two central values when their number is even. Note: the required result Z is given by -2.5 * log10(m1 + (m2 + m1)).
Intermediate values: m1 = 0.83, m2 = 1.46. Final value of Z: -1.24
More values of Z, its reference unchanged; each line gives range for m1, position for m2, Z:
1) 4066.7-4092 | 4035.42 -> -1.13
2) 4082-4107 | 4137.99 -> -1.09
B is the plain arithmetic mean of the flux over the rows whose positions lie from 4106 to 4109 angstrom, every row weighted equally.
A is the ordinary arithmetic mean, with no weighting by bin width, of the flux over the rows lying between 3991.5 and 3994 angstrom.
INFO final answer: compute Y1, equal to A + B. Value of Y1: 41.6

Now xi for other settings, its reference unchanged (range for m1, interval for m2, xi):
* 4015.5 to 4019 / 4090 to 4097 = 0.16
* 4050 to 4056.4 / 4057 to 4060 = 0.26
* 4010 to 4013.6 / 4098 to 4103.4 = 0.41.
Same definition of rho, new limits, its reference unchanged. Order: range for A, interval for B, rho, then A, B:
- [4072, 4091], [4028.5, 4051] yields 0.73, 0.82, 0.777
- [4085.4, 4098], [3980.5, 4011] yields 0.73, 0.92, 0.824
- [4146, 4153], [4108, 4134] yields 1.01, 0.68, 0.828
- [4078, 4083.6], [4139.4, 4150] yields 0.65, 0.80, 0.721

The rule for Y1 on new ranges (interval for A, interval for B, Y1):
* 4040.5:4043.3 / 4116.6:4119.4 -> 42.4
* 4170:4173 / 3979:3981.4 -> 42.1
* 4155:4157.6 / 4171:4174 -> 38.6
